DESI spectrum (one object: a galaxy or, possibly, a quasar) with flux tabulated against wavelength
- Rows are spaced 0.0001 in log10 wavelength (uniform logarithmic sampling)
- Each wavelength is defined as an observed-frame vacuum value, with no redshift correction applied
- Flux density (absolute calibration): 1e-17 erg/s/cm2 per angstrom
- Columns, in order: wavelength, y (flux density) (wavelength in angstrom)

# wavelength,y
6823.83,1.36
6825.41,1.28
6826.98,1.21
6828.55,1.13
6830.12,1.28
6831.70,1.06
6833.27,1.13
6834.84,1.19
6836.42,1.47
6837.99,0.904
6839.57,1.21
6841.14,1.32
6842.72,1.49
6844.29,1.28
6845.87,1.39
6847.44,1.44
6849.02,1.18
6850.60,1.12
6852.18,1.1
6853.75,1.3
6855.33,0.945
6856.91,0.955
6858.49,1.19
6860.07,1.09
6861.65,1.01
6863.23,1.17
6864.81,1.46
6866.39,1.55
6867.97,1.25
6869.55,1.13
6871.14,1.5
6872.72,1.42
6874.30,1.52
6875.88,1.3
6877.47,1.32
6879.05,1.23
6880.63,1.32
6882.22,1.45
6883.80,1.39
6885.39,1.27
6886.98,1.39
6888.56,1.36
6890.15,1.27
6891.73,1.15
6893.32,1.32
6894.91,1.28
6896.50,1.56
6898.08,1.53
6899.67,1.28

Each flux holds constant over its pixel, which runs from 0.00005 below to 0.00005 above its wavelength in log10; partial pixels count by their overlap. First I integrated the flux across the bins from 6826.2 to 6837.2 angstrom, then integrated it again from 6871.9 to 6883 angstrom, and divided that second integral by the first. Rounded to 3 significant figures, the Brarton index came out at 1.14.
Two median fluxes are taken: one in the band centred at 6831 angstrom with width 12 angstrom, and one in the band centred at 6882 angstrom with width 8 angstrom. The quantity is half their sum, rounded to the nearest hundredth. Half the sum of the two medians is 1.26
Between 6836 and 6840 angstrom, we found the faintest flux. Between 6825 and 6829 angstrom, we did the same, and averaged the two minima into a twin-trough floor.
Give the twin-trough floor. 1.02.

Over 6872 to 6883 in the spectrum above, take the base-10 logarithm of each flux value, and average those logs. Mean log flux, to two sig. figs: 0.13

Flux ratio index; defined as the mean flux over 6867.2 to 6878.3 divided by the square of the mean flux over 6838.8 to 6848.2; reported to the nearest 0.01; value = 0.73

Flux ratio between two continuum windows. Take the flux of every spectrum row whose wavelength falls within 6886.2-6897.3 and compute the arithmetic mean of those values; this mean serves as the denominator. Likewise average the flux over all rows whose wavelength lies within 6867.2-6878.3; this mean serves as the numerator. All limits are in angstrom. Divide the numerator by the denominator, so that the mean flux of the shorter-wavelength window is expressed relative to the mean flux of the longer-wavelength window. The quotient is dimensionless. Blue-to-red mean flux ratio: 1.01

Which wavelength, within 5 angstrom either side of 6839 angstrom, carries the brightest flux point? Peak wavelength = 6842.72 angstrom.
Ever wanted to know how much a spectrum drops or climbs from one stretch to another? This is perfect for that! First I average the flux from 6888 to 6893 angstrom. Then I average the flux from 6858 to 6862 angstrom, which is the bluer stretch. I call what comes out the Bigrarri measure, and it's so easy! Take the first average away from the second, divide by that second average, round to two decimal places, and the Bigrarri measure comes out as -0.15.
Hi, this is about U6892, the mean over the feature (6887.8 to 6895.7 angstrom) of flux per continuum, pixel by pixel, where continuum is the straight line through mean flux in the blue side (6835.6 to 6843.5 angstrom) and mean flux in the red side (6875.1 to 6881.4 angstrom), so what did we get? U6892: 0.98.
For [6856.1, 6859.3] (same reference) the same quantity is 0.83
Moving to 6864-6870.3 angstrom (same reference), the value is 1.05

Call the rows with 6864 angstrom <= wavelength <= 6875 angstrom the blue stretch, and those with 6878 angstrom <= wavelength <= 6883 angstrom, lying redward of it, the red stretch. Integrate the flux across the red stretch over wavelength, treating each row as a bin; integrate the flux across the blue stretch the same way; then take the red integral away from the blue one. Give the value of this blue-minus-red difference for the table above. 9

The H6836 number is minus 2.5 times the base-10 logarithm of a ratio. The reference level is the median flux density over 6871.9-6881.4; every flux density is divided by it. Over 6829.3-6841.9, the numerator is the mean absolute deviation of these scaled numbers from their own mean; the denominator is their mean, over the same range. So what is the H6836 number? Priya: 2.46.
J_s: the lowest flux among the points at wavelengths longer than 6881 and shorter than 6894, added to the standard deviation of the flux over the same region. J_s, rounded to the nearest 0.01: 1.24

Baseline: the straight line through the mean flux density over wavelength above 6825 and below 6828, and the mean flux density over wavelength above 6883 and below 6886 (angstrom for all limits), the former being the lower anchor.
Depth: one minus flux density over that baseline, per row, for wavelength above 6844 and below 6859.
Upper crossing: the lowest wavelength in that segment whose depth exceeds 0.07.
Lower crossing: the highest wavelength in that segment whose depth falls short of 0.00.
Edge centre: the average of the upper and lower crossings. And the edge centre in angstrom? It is 6851.4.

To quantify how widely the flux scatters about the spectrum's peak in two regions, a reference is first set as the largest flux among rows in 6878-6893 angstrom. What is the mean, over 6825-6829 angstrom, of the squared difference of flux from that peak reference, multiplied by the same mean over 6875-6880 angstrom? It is 0.0018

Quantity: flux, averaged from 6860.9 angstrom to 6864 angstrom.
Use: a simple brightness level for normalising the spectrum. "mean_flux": 1.09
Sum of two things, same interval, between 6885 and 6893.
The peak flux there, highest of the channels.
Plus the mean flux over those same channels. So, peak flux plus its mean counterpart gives 2.68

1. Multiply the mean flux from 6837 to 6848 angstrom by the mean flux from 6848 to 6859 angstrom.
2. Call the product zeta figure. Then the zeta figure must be 1.44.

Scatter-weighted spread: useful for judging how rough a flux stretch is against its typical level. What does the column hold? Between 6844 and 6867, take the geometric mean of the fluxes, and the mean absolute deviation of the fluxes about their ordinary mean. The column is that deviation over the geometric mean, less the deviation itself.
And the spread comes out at -0.0254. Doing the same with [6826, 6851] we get -0.0233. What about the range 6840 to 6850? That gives -0.0231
